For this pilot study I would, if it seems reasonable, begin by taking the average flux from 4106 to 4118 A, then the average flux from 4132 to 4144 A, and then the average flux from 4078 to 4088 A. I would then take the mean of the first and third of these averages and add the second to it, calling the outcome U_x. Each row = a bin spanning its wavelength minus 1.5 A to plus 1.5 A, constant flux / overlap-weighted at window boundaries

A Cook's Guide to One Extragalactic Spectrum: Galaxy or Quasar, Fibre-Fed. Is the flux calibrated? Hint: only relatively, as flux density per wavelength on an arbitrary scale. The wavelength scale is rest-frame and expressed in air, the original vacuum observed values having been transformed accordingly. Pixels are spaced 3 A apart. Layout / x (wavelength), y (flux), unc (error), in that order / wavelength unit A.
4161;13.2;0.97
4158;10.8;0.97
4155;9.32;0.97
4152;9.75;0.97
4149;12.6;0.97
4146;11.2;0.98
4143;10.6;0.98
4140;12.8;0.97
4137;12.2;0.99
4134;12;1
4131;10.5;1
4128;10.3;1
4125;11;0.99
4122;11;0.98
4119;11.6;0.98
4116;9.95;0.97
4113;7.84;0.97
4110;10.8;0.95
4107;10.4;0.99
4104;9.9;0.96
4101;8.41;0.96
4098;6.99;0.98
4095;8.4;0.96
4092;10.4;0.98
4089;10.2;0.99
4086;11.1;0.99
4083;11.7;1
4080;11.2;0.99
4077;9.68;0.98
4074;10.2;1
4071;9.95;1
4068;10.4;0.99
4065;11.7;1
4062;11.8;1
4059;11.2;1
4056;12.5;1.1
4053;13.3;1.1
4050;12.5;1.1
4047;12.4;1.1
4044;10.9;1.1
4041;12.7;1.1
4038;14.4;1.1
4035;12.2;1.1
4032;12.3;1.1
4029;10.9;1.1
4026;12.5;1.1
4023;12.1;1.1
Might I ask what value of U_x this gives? 22.4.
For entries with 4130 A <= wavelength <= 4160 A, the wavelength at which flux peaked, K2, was 4140 A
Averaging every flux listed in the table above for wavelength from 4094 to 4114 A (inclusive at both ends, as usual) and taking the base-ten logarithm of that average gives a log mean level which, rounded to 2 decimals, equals 0.95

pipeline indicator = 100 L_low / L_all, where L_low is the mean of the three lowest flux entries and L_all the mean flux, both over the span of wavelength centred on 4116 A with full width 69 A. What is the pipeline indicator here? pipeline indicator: 74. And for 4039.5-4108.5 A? 74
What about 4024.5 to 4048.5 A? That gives 92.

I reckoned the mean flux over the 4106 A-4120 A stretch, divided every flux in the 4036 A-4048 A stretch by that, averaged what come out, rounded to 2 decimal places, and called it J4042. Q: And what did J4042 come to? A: 1.25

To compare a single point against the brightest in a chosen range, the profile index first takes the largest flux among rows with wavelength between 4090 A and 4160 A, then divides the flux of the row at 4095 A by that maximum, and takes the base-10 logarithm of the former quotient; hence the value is -0.18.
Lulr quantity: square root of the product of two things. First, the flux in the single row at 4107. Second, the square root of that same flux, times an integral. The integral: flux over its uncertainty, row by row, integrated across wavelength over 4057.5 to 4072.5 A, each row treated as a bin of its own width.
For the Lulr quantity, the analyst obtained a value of 74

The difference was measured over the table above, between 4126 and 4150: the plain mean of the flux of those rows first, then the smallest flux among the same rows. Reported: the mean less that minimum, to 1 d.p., 1.2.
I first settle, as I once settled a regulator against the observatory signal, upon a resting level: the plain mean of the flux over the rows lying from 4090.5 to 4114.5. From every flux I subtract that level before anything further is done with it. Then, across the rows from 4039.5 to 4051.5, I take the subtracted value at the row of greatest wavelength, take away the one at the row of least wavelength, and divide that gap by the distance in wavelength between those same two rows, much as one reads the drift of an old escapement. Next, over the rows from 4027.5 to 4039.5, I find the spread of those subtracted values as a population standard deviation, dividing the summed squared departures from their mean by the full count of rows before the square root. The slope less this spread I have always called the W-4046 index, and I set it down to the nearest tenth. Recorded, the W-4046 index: -1.3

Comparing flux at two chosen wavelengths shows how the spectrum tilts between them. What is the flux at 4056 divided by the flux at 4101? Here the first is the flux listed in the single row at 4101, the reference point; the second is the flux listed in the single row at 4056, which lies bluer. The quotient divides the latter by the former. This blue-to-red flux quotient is 1.5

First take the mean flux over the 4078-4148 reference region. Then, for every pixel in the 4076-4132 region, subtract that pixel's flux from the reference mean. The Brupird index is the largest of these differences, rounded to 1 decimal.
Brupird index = 3.5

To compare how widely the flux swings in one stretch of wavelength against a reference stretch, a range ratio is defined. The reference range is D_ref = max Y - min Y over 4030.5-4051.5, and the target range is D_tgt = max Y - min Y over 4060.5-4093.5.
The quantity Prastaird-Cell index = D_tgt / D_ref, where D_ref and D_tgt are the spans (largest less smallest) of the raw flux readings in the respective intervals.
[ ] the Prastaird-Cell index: 0.61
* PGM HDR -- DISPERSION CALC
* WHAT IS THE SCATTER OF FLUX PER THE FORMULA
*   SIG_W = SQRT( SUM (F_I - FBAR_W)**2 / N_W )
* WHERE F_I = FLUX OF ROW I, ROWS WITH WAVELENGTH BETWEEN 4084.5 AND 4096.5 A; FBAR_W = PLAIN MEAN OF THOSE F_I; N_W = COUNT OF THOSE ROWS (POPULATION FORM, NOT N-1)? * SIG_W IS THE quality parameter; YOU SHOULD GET 1.00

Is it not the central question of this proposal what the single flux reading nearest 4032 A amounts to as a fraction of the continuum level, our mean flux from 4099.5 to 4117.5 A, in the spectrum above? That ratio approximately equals 1.29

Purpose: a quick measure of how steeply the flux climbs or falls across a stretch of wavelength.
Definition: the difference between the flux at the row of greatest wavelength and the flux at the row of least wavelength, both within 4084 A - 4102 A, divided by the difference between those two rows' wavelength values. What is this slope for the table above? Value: -0.18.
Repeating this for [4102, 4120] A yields 0.11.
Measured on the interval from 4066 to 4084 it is 0.09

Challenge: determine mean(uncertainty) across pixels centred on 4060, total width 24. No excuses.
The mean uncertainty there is 1.04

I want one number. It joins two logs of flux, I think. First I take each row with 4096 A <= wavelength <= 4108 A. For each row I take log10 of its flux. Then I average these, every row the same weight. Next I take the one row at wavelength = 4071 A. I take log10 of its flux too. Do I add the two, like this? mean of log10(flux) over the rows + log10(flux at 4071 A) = 1.94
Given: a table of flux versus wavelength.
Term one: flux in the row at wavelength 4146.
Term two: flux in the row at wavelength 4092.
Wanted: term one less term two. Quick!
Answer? 0.8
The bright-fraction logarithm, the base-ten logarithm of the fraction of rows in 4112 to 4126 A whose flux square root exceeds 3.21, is -0.22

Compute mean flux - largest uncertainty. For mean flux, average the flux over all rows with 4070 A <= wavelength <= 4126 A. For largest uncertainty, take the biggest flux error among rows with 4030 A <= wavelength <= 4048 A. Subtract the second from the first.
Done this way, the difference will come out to 8.9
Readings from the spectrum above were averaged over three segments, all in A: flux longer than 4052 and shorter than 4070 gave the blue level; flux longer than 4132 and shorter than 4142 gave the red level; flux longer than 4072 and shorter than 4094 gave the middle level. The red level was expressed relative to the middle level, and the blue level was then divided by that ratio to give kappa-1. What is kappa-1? 10.2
